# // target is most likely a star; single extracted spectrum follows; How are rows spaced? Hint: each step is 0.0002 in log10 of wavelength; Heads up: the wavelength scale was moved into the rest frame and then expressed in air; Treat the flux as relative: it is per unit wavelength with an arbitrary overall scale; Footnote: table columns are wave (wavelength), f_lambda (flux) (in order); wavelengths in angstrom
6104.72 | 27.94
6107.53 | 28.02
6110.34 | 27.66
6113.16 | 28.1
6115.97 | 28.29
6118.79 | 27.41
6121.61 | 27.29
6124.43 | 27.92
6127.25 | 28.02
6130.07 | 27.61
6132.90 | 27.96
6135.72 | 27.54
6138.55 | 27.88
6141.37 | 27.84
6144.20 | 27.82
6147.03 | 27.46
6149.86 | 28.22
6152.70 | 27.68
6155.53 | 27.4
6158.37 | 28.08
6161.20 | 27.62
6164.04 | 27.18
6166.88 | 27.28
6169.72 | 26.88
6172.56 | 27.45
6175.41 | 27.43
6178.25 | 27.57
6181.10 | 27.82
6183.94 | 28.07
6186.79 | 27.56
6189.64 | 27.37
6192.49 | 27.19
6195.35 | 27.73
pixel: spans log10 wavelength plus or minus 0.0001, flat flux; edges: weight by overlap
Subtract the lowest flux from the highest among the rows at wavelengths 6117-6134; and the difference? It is 0.73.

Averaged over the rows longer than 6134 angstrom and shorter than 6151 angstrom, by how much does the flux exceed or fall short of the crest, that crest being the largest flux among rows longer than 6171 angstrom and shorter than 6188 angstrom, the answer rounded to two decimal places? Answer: -0.28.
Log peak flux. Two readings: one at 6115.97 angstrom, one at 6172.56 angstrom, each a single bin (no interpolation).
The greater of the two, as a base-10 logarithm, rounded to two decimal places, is 1.45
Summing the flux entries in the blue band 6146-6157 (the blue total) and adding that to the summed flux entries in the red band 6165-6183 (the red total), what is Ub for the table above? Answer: 275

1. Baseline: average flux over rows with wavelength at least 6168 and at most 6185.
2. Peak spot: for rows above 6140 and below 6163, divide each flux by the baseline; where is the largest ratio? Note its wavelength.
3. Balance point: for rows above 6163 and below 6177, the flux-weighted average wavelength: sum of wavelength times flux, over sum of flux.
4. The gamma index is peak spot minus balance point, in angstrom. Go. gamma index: -19.9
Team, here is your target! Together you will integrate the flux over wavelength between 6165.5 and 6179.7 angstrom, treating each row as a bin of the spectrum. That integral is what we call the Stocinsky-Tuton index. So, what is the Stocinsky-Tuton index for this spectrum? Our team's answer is 388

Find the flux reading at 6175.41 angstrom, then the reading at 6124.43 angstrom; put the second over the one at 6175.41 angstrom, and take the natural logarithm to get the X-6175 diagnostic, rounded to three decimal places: 0.018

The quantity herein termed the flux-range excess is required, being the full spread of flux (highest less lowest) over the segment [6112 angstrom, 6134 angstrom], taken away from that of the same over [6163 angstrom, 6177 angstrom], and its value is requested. -0.4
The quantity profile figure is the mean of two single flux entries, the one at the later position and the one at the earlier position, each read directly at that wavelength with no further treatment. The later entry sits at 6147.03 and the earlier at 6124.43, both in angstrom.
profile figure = 27.7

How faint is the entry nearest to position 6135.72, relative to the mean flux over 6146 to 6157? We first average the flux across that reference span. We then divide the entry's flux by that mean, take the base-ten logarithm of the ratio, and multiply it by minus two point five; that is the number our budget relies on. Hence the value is 0.006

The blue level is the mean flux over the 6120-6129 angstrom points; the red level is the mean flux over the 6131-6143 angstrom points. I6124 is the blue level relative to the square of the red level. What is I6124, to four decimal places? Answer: 0.0359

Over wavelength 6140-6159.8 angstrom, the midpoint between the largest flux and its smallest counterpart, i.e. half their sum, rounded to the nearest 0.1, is 27.8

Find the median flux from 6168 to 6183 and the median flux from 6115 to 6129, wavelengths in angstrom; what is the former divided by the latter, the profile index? 0.983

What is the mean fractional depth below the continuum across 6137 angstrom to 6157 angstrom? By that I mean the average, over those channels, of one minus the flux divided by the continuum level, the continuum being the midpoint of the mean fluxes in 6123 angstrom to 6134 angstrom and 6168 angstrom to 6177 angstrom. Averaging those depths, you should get -0.0070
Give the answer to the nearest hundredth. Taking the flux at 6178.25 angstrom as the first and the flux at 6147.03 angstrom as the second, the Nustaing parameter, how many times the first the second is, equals 1.00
